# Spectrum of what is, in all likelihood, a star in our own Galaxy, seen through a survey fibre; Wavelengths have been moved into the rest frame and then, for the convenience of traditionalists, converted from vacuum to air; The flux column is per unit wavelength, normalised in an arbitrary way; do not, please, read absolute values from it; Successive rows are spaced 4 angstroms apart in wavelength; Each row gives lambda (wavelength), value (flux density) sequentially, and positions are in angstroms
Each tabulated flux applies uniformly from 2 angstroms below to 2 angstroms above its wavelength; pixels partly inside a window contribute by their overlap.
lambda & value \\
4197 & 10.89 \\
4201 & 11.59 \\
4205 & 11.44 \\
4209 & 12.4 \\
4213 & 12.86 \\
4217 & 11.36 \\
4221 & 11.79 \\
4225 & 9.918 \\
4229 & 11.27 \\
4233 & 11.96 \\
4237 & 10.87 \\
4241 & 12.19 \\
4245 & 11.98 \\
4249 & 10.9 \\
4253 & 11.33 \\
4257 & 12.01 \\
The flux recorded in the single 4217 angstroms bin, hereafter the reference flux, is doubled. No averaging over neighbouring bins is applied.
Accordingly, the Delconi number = 22.7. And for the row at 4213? 25.7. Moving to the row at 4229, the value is 22.5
